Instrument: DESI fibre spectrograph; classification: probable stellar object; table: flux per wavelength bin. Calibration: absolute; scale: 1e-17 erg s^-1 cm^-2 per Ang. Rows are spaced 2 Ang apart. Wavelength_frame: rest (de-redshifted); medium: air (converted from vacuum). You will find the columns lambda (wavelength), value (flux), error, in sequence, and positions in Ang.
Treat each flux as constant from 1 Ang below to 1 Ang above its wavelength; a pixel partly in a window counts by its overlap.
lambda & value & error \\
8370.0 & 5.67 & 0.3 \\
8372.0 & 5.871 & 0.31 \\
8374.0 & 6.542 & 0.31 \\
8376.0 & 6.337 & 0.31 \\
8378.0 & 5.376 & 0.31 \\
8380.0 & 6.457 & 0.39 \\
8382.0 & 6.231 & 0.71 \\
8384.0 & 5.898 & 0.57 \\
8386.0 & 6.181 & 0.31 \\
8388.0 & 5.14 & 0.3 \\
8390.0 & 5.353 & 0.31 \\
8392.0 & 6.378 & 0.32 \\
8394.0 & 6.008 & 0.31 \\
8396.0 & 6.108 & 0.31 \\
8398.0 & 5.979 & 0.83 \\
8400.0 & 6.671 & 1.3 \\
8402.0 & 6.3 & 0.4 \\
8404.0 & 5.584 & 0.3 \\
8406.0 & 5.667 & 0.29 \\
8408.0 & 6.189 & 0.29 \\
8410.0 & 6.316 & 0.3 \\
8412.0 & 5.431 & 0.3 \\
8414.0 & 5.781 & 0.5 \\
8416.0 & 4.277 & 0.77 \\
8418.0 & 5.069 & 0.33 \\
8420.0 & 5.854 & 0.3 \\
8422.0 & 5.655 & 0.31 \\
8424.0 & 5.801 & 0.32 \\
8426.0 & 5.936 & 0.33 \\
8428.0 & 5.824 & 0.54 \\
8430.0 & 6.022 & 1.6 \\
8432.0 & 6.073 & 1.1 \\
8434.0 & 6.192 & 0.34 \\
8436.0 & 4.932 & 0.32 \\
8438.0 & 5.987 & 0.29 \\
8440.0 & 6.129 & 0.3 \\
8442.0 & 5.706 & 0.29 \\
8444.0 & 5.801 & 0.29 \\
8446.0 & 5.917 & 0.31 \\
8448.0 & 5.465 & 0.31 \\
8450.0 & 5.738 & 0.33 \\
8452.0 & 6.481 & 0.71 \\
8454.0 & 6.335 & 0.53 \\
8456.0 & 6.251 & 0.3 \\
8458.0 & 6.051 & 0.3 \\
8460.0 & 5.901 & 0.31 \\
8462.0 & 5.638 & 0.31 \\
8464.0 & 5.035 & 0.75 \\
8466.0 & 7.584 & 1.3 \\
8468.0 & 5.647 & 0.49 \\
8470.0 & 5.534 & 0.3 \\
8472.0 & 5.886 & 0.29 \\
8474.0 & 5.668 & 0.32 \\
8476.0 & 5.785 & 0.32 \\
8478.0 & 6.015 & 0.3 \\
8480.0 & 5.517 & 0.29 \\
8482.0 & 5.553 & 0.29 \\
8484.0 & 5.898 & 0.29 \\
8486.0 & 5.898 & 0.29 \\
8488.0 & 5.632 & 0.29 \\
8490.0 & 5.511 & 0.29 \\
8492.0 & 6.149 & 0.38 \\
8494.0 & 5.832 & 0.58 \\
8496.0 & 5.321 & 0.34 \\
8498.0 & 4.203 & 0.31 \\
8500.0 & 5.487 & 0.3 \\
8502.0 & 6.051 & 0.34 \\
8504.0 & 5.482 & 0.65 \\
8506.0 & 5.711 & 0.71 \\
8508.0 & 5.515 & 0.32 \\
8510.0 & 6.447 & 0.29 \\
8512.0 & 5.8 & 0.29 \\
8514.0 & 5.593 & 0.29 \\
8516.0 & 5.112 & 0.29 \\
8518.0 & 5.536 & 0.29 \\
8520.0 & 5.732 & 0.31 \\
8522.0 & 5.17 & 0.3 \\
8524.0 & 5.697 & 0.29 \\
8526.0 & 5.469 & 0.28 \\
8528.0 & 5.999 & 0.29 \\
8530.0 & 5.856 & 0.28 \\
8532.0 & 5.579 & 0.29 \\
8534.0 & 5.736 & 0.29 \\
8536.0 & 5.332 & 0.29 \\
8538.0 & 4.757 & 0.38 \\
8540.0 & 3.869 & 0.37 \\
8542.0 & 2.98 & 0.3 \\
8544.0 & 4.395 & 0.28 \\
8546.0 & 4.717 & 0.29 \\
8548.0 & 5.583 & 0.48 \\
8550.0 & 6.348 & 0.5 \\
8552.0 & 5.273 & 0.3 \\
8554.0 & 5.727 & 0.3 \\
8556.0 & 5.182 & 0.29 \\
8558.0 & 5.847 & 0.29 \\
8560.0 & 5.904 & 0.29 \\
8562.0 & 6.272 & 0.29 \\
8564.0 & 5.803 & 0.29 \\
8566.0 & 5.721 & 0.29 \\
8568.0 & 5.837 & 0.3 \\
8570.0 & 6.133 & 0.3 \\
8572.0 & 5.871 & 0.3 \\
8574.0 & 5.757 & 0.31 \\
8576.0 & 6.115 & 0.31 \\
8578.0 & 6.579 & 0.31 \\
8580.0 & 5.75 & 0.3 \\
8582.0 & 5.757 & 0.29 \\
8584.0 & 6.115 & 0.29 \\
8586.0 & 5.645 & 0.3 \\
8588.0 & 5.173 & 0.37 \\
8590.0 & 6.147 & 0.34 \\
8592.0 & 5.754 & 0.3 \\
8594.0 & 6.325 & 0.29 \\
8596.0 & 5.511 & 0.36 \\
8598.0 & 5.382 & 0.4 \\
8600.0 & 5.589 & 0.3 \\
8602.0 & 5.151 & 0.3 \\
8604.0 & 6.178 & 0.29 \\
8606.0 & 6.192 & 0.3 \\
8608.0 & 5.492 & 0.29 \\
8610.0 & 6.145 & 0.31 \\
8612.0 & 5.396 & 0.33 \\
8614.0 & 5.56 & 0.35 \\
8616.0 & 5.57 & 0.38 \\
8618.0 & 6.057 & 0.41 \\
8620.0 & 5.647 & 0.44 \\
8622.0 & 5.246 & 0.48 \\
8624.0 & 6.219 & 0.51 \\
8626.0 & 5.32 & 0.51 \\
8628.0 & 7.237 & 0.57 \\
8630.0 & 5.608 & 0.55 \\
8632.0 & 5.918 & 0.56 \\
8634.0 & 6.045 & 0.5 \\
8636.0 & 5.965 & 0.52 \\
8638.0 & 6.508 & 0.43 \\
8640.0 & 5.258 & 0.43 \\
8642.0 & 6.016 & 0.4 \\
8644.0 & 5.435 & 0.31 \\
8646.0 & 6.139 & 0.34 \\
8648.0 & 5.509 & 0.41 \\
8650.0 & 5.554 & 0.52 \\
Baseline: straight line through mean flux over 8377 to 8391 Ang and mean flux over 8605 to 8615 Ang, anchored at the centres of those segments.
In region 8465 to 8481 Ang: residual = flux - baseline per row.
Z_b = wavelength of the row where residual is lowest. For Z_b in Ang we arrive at 8480.0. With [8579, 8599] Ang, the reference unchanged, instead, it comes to 8588.0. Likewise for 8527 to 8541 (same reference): 8540.0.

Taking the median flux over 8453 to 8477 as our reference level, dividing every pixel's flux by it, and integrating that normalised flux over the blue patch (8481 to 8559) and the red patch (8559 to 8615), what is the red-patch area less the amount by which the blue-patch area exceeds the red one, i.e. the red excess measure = 39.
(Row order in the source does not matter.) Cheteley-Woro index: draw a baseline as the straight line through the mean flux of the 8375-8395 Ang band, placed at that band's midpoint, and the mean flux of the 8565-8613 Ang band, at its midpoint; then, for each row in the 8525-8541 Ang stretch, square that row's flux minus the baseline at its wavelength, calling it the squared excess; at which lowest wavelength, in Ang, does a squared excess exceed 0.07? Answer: 8526.0 Ang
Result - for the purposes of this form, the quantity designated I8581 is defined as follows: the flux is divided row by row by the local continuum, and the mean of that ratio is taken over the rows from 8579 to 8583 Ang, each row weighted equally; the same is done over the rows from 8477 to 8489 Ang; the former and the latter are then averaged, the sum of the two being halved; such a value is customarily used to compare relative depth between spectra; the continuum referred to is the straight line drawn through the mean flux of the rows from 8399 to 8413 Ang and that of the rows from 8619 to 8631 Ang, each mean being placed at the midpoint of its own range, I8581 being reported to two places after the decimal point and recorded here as 0.97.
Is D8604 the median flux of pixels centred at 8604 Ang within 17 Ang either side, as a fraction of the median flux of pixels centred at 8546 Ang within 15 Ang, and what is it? 1.05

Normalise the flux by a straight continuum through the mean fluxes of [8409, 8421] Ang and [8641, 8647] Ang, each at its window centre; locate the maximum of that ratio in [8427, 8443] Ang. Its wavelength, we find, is 8434.0 Ang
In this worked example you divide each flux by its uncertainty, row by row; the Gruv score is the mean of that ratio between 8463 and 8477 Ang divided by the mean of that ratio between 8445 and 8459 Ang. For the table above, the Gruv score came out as 0.85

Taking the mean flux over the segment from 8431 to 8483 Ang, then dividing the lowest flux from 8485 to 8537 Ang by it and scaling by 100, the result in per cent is 72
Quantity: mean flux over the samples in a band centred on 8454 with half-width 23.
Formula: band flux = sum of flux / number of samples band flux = 5.90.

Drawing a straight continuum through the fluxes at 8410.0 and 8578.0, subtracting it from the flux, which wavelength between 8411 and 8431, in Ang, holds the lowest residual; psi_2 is 8416.0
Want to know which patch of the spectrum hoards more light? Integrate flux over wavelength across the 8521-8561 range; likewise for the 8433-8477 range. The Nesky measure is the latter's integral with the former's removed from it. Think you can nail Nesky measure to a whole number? 48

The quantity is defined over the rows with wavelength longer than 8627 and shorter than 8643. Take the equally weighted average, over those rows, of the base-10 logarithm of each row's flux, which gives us 0.781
